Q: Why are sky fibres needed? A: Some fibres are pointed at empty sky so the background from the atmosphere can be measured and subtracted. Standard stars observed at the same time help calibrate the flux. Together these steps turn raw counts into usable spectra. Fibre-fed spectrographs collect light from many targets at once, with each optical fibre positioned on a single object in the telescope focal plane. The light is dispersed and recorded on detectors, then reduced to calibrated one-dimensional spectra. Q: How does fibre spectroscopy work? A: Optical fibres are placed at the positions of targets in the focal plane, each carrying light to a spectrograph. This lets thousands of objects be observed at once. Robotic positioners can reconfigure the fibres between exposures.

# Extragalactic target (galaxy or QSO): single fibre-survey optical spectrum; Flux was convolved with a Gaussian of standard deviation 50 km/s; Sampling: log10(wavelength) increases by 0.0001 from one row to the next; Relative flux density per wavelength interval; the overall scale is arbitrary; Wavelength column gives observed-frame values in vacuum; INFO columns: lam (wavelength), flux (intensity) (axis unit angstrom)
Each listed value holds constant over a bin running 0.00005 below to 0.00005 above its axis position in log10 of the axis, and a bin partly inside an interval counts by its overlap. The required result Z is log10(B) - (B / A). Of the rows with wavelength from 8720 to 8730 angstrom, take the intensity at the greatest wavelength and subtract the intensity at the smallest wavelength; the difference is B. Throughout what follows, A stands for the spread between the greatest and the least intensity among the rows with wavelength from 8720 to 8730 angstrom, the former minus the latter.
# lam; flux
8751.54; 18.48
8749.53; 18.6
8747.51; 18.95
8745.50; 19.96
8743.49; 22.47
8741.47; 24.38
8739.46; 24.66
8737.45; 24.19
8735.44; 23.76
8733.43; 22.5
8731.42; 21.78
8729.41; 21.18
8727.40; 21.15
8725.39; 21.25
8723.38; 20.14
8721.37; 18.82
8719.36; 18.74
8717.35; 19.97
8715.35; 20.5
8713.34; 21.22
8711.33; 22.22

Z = -0.60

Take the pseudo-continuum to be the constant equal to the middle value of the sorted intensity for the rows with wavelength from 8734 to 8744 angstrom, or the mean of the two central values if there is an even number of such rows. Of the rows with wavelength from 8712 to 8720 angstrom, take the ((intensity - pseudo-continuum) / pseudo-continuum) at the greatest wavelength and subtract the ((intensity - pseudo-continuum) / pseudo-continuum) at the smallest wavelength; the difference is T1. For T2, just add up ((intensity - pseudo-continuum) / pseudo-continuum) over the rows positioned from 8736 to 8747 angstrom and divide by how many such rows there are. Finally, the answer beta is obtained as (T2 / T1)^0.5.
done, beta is 0.65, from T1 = -0.10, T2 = -0.04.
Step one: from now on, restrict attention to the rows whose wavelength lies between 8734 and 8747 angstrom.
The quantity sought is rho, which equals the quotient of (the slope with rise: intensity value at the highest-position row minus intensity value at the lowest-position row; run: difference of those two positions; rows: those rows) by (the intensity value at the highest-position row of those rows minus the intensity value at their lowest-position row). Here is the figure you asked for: 0.10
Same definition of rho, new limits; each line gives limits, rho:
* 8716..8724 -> 0.17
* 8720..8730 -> 0.12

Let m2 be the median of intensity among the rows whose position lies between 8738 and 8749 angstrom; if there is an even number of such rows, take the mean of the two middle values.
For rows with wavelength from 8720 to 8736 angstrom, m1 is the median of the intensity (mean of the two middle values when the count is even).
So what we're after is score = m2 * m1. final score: 477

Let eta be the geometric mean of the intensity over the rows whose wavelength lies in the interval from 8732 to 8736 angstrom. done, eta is 23.1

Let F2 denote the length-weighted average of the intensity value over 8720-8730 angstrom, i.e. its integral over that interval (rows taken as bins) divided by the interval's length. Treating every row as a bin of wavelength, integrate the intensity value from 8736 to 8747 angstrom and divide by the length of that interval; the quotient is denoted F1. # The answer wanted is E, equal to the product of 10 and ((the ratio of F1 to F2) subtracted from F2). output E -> 193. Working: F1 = 23.0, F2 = 20.4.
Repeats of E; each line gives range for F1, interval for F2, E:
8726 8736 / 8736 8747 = 220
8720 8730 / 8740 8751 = 200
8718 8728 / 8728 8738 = 217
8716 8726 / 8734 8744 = 231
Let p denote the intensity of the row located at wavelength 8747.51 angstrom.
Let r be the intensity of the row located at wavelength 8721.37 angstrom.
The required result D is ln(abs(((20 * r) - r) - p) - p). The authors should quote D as 5.77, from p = 18.95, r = 18.82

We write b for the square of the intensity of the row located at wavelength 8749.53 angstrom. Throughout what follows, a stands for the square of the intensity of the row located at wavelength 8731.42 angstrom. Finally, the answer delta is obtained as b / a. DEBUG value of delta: 0.7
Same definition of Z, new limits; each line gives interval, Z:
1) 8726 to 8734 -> -0.87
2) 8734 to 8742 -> -0.90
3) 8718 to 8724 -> -0.85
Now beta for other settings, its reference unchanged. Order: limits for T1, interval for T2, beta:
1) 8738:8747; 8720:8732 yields 0.86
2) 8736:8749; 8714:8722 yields 0.95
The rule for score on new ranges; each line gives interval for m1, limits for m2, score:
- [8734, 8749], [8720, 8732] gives 503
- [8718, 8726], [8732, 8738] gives 463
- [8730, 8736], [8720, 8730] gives 476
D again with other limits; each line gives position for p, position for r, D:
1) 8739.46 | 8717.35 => 5.80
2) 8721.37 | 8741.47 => 6.05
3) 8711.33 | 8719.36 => 5.74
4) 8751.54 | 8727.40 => 5.90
